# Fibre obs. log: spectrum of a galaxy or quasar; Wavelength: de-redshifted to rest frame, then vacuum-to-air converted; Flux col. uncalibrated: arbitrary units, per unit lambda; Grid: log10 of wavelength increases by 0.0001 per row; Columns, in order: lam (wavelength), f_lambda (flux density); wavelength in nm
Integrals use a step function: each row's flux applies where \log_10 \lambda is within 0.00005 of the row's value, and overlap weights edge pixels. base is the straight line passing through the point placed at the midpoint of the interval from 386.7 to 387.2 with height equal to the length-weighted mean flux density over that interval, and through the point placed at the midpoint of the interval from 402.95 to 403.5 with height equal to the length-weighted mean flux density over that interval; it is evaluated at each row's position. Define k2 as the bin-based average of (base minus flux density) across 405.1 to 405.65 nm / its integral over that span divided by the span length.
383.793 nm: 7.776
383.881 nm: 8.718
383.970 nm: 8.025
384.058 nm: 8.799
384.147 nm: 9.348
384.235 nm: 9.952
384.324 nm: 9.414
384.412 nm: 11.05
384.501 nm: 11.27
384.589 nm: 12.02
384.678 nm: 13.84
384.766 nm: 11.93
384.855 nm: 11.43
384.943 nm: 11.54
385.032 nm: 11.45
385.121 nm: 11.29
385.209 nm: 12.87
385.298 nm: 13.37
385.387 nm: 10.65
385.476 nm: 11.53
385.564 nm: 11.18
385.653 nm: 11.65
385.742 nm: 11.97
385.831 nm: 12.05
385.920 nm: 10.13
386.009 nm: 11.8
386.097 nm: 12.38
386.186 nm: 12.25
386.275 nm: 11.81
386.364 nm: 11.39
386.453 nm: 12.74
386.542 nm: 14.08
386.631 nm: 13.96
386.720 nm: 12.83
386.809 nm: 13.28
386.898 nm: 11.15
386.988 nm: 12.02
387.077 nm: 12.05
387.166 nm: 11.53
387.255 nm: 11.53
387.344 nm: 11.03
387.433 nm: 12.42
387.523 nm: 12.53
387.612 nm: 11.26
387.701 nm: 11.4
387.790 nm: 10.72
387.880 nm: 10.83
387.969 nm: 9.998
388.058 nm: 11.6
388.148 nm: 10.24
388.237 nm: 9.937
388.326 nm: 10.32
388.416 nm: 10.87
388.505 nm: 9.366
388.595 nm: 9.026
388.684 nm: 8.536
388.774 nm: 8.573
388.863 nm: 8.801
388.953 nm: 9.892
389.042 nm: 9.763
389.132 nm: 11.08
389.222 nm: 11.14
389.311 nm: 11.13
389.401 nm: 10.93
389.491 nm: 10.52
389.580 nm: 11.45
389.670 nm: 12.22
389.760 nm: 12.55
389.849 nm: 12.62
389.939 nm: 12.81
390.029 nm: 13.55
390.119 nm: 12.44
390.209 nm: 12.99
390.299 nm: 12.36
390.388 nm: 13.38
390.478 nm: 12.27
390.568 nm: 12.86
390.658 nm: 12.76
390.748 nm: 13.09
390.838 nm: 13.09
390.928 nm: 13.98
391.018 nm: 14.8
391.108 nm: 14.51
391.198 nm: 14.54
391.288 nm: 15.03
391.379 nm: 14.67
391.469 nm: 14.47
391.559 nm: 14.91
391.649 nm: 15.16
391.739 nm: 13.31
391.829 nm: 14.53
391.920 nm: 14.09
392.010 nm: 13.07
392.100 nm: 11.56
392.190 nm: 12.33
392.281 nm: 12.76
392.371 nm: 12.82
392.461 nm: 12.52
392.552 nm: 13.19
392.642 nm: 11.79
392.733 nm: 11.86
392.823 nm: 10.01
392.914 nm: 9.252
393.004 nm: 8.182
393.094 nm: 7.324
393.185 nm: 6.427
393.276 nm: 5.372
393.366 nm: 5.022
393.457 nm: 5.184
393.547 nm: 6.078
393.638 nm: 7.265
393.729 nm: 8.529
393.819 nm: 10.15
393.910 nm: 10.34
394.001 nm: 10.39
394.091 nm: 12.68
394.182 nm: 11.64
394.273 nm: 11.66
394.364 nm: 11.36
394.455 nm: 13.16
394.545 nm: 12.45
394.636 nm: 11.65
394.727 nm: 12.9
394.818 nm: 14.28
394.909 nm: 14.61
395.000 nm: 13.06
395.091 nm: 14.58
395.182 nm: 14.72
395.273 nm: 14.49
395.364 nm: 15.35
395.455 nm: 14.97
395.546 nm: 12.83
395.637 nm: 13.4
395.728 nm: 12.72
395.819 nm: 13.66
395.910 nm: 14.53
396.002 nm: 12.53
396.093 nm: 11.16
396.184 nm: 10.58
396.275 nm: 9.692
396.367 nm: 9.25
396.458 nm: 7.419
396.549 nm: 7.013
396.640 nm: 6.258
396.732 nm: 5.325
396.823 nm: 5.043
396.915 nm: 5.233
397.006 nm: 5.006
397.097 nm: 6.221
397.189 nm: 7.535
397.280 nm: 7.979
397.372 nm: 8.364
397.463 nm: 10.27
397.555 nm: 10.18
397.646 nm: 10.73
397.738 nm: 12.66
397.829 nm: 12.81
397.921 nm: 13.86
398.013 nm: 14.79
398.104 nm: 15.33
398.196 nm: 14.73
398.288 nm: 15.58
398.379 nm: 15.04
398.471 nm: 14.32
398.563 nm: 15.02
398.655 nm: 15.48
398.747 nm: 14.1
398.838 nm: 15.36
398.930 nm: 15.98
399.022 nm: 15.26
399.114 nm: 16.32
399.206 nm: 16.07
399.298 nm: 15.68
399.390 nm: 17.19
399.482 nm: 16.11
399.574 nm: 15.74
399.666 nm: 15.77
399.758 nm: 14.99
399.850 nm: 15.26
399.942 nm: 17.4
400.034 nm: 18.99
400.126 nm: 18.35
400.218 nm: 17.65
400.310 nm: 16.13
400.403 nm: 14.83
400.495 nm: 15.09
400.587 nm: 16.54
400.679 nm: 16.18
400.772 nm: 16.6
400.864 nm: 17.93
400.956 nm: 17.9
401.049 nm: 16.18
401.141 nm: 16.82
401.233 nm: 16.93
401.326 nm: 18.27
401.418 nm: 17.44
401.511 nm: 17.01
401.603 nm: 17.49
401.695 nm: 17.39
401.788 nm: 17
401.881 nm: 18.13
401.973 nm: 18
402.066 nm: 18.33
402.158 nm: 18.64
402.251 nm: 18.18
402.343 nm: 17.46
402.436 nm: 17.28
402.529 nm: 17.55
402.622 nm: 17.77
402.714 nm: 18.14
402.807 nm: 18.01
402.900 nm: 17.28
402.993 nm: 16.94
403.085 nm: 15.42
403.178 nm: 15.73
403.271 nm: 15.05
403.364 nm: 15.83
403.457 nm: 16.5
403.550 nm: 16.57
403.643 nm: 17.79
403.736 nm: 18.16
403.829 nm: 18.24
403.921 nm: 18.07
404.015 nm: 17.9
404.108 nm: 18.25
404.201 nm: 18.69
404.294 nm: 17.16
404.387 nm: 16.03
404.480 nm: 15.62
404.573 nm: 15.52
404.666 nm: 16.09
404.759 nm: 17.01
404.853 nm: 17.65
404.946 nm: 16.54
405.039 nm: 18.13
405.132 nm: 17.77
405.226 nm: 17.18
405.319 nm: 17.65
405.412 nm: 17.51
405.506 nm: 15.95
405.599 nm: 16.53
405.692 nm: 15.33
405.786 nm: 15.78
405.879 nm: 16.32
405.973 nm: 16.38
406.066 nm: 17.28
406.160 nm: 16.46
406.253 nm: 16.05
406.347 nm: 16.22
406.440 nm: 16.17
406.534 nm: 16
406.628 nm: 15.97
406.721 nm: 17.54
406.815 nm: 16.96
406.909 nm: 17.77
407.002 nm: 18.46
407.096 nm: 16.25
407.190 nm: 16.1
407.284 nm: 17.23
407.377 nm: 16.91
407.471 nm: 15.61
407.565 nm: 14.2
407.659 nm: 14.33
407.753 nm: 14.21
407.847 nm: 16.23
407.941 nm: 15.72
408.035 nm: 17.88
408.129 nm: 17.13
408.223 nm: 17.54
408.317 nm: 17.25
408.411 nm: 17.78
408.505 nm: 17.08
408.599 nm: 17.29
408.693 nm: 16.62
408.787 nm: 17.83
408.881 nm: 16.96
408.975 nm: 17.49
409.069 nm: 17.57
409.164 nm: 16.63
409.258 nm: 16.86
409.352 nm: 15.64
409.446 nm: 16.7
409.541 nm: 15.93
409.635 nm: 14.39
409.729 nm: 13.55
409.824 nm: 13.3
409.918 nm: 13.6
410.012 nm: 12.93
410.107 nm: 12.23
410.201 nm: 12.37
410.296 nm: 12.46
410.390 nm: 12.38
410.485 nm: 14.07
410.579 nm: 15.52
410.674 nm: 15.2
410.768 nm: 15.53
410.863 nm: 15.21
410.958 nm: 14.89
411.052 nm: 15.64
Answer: -0.7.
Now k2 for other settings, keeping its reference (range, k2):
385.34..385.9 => 0.3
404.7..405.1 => -1.0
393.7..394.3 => 3.0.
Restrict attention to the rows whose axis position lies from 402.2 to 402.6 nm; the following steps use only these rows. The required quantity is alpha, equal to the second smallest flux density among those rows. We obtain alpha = 17.46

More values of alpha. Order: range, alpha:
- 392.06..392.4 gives 12.33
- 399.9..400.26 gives 17.65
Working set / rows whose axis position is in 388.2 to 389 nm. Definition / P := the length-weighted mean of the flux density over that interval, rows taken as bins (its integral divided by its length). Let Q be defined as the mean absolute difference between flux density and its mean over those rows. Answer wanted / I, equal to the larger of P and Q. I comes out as 9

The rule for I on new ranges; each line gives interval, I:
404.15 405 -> 17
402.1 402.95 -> 18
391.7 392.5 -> 13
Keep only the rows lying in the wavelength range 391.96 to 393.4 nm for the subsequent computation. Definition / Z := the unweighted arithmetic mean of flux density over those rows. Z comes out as 10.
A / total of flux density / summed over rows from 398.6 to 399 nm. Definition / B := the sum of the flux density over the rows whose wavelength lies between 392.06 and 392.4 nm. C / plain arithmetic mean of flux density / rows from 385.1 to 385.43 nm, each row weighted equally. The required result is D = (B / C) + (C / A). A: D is 4.3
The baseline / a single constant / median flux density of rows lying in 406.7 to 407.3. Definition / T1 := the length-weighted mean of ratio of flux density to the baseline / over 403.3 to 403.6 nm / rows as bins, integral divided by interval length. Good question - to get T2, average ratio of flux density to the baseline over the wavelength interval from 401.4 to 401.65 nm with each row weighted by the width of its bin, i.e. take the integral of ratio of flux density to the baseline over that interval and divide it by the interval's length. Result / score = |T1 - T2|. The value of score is 0.06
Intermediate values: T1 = 0.94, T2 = 1.01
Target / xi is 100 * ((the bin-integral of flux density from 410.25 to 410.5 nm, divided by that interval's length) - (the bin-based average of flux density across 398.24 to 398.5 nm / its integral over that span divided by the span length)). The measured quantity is -220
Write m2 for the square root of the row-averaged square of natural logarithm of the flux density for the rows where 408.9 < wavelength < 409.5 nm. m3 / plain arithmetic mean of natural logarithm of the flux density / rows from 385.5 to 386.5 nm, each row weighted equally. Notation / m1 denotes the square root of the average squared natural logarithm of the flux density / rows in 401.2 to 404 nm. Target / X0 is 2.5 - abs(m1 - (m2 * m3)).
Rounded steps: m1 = 2.85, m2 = 2.82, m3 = 2.46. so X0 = -1.60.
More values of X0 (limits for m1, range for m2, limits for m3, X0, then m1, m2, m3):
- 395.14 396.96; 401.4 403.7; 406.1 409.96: -3.09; 2.35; 2.85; 2.79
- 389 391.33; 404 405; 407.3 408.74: -2.87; 2.53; 2.83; 2.79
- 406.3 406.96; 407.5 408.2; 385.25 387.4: -1.51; 2.81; 2.75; 2.48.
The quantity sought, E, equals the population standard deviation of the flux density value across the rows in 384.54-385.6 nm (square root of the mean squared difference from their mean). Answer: 0.91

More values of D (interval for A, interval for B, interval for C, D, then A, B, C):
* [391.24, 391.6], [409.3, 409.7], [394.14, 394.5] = 5.4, 59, 63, 12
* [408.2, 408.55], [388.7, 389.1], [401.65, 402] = 2.4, 70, 37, 18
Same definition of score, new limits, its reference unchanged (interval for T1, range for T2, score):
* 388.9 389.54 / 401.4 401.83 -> 0.38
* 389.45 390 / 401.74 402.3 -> 0.35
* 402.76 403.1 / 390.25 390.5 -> 0.25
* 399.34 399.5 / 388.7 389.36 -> 0.39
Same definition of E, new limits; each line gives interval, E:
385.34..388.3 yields 1.00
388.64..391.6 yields 1.84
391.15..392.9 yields 1.38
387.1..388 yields 0.72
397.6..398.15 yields 1.52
